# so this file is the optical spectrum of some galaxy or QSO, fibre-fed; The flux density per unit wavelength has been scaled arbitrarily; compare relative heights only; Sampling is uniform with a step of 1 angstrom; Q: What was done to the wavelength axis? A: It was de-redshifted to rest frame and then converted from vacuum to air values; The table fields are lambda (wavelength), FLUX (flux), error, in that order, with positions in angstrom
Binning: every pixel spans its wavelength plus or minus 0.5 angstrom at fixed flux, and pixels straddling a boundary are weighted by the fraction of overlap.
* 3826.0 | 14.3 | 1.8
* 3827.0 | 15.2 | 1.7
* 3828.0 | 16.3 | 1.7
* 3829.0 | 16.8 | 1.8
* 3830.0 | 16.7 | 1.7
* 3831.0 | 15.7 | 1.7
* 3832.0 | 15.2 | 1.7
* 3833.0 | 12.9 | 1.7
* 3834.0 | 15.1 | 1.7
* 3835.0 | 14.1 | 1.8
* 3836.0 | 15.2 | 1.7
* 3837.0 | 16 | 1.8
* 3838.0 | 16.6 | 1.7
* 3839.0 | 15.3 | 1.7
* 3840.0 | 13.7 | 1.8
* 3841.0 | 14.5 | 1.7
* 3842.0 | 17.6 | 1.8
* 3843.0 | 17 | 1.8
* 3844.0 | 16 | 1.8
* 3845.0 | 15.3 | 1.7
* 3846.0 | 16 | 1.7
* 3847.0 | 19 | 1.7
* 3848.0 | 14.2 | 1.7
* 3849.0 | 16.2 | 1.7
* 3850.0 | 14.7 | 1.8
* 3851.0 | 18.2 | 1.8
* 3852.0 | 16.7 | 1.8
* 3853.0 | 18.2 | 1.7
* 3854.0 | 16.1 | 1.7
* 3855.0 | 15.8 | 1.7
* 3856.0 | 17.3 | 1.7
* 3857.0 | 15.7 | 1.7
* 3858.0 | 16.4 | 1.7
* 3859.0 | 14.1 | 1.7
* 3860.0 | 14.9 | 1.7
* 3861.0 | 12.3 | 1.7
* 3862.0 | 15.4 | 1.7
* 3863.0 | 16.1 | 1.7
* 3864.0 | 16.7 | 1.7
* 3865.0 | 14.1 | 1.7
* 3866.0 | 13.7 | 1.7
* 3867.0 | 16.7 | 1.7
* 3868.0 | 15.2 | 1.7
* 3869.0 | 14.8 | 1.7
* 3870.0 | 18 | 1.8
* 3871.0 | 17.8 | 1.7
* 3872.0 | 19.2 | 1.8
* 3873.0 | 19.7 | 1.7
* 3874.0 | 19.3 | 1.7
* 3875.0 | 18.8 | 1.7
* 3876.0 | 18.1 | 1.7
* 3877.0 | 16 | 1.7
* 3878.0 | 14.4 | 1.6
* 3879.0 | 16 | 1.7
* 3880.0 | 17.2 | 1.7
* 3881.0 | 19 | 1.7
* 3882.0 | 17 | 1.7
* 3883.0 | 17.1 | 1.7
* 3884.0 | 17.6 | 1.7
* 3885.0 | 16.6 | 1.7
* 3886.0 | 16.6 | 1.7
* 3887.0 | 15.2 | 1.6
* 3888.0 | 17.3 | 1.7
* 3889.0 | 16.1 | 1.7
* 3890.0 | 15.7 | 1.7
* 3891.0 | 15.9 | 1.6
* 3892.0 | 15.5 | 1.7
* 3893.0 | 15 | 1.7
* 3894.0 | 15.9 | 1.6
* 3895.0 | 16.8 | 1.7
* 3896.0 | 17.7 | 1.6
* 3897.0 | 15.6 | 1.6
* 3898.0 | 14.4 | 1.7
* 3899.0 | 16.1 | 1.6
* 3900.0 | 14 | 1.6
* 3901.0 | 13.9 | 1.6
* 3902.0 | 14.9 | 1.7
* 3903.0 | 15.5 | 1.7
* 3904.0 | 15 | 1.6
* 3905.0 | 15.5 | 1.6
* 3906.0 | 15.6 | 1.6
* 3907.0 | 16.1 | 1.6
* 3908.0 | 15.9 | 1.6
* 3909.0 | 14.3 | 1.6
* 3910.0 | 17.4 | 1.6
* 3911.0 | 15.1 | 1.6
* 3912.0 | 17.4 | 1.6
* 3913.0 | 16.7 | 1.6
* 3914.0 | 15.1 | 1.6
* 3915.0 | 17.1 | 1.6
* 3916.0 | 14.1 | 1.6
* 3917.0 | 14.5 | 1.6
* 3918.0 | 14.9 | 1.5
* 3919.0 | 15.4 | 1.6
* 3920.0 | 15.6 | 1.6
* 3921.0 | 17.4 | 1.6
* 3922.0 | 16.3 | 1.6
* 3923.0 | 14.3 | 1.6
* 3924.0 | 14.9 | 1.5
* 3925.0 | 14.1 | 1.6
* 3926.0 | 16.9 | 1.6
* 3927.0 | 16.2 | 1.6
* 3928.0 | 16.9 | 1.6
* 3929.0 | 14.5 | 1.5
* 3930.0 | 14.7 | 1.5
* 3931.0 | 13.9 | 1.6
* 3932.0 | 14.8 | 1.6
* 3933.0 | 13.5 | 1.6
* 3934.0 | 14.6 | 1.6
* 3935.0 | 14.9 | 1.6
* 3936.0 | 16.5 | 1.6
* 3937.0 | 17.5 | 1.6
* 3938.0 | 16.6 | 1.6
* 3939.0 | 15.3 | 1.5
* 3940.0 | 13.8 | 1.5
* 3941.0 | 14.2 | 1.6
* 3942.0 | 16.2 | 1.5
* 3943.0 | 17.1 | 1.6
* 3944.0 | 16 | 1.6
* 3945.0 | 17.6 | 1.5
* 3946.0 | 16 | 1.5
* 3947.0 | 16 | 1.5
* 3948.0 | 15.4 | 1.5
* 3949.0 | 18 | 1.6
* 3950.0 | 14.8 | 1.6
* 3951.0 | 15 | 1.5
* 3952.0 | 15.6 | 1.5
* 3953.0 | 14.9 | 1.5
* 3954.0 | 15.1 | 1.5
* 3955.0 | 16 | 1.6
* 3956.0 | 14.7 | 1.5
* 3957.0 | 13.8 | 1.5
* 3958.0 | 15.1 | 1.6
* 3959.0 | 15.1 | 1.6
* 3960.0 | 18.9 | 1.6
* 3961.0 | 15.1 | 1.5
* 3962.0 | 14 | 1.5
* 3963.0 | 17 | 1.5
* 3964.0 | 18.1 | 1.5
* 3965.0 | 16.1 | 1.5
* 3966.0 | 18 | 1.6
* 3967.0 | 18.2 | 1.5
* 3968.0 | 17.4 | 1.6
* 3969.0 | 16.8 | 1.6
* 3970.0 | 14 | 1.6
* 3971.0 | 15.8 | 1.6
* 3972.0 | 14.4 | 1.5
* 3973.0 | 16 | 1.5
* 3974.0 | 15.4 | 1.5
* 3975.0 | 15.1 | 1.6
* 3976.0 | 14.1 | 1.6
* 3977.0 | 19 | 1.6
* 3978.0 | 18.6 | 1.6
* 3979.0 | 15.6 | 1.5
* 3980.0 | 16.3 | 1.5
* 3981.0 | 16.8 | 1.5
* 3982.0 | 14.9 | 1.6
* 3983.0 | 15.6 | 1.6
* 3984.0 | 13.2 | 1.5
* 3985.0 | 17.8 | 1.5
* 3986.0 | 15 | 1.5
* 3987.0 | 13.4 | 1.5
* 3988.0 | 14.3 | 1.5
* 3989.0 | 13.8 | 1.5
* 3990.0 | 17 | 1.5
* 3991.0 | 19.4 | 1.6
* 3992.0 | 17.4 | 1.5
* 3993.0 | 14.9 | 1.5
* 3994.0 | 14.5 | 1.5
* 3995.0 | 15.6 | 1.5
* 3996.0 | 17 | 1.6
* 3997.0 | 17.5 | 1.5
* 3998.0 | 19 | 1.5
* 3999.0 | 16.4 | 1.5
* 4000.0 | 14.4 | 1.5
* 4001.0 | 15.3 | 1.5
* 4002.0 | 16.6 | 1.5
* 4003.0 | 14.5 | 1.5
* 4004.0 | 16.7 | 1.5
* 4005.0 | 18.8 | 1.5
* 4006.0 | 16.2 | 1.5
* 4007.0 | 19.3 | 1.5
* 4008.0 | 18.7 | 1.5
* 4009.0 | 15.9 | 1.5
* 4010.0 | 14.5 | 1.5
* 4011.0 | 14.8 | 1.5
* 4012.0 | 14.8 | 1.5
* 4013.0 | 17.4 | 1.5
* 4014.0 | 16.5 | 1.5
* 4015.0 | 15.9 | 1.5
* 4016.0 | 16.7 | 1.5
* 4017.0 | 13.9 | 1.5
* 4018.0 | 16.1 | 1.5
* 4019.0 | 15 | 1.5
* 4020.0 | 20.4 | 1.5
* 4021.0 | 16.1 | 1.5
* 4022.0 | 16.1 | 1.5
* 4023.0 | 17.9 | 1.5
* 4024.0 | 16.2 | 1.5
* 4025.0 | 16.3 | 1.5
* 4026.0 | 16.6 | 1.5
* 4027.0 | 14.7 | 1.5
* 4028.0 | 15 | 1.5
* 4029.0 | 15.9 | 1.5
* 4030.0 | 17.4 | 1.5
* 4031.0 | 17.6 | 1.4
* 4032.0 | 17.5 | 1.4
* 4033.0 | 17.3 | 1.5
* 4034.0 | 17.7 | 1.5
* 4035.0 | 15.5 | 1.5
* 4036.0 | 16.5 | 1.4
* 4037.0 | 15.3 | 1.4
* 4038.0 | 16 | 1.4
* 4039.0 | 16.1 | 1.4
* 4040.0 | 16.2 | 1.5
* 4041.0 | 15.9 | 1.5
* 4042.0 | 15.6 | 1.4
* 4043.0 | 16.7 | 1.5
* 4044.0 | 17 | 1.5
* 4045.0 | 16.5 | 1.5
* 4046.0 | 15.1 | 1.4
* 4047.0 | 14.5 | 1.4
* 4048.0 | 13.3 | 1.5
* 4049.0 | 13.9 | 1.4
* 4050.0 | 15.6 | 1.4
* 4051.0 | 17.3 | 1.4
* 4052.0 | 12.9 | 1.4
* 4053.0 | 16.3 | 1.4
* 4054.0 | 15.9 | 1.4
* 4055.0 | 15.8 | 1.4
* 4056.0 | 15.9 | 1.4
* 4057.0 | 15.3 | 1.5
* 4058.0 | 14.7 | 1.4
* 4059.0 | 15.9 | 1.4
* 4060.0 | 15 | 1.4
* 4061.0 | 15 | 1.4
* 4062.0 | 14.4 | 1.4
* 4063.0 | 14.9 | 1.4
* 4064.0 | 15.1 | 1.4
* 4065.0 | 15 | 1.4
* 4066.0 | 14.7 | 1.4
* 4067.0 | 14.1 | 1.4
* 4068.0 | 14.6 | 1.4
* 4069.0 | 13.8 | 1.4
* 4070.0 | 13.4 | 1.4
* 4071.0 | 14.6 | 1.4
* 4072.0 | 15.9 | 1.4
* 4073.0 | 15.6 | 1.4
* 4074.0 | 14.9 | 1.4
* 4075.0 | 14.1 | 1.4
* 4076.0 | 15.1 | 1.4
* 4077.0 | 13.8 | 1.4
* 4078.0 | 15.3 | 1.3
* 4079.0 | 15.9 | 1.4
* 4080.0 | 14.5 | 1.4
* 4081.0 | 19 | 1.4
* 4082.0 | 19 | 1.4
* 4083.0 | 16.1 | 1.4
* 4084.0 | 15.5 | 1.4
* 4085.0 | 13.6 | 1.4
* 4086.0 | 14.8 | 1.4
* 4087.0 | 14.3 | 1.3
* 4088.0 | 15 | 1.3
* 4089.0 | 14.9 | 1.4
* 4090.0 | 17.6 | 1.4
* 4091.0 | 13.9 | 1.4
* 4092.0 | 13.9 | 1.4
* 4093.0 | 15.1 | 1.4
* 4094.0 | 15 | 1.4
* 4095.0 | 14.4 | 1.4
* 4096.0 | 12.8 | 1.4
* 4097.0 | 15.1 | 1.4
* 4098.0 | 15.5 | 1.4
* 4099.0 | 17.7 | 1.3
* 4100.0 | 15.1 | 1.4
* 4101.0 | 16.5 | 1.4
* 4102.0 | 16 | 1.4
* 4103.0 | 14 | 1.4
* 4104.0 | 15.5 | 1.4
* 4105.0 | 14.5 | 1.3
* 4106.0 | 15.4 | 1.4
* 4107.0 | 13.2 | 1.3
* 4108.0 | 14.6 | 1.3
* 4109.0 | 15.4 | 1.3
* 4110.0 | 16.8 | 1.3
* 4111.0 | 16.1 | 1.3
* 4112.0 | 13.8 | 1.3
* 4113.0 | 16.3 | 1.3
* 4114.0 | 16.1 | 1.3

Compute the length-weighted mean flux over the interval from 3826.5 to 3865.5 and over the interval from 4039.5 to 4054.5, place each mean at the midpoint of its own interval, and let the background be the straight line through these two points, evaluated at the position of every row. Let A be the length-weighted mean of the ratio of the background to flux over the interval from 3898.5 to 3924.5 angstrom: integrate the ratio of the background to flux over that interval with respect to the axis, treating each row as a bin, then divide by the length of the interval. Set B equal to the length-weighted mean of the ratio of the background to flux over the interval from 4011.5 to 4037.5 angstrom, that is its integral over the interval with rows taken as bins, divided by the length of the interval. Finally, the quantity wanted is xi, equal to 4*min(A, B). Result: 3.81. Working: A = 1.01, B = 0.95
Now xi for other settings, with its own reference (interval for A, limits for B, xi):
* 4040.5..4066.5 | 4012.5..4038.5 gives 3.80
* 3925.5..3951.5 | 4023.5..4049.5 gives 3.90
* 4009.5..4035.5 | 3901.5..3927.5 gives 3.84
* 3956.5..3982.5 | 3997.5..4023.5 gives 3.82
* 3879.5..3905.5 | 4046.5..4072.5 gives 3.93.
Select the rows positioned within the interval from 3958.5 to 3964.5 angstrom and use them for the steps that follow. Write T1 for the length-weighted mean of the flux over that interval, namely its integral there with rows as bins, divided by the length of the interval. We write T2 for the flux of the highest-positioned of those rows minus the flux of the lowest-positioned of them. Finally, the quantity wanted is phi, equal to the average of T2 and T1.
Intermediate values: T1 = 16.4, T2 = 3.0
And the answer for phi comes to 9.68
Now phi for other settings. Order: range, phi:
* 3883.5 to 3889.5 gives 7.53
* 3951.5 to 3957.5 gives 6.61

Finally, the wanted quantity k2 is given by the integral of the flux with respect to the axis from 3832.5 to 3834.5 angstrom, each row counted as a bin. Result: 28.0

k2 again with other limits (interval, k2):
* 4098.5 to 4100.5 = 32.8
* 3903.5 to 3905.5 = 30.5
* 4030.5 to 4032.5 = 35.1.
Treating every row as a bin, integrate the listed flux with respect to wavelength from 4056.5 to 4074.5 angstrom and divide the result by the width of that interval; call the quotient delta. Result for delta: 14.8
